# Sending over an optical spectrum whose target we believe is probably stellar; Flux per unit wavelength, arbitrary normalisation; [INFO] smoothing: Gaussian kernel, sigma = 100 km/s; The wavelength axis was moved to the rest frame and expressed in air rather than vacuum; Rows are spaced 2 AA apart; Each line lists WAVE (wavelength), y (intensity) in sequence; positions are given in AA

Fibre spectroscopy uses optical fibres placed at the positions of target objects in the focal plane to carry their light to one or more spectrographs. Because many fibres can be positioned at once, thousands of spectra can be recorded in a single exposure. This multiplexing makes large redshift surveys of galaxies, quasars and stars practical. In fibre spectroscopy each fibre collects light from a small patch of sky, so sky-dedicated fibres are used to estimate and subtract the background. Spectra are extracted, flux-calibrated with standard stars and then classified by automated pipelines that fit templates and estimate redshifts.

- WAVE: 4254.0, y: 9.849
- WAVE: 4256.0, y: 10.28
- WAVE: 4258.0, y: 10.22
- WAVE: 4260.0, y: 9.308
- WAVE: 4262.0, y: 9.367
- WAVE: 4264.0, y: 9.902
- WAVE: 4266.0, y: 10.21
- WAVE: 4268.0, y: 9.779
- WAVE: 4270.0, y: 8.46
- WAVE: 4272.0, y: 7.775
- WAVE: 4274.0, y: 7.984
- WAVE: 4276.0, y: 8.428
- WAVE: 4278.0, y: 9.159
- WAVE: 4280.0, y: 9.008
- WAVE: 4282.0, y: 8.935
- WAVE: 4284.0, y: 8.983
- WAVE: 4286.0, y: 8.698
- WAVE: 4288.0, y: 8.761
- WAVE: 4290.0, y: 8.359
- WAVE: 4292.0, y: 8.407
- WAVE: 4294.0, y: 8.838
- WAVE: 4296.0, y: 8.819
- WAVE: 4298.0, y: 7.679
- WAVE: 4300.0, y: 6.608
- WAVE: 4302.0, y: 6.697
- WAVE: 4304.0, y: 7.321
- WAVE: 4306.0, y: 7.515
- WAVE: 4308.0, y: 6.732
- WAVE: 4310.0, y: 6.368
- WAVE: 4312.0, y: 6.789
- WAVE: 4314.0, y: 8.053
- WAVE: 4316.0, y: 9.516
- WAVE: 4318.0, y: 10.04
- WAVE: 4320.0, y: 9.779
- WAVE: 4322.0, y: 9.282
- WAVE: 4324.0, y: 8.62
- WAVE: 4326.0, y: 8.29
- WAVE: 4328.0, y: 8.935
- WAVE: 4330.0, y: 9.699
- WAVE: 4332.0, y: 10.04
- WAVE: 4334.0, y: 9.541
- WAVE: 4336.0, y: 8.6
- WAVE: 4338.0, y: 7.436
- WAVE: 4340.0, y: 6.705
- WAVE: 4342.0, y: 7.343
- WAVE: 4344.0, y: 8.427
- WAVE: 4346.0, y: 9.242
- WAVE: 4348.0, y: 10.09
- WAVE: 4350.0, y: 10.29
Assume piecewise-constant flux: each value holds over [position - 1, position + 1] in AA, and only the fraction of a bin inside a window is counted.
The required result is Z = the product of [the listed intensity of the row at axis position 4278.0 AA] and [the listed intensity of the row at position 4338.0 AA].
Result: 68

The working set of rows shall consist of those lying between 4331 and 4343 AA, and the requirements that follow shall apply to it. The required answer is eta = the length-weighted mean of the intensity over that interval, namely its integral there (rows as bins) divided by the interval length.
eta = 8.28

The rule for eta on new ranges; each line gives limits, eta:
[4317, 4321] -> 9.91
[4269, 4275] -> 8.07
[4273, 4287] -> 8.74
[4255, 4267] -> 9.88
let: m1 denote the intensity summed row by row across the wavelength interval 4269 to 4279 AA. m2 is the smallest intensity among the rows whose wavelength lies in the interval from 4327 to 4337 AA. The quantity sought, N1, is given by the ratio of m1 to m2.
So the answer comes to 4.9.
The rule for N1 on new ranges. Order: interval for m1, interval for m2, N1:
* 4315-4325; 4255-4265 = 5.1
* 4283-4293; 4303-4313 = 6.8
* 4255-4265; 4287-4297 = 5.9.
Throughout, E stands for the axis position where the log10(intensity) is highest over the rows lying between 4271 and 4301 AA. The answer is 4278.0 AA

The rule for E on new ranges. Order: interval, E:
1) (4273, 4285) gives 4278.0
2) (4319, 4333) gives 4332.0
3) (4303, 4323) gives 4318.0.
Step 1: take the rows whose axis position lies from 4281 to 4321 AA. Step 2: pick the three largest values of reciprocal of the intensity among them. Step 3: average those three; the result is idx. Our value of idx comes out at 0.153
